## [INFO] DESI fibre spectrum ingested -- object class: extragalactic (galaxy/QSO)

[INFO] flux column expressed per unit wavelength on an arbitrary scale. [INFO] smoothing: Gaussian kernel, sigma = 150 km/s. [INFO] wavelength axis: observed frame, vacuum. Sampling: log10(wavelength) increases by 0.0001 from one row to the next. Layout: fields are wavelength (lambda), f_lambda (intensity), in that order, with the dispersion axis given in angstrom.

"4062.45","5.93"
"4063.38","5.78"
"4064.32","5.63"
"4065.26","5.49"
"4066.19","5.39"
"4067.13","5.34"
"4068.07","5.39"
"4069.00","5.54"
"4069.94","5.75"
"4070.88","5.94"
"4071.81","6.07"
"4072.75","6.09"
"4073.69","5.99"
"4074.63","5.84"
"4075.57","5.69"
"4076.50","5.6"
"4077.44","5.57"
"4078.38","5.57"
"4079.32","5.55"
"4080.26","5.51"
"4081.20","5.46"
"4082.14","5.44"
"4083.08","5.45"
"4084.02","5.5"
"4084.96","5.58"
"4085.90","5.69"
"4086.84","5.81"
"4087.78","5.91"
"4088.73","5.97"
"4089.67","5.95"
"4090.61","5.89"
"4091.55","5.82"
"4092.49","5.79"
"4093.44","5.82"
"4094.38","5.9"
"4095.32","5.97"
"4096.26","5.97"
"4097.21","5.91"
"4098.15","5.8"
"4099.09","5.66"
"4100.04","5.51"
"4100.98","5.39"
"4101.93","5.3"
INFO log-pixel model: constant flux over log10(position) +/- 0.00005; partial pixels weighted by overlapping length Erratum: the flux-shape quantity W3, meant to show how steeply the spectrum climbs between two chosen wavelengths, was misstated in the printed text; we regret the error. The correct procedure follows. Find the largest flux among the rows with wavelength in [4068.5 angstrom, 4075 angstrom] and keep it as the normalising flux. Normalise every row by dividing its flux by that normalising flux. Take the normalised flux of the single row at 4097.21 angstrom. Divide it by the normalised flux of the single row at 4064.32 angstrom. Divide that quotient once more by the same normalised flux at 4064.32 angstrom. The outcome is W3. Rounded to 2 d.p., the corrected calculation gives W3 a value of 1.14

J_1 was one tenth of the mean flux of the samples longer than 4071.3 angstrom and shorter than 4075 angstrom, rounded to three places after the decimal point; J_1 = 0.600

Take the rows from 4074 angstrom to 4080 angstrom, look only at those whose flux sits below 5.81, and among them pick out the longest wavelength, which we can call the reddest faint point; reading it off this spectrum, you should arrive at 4079.32 angstrom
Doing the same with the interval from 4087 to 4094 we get 4092.49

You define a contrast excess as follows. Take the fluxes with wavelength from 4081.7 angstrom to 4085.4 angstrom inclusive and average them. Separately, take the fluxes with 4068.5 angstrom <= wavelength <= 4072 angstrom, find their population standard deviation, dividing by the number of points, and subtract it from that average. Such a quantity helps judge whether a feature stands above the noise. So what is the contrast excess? 5.29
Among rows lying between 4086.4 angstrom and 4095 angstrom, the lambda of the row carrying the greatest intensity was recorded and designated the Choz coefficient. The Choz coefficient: 4088.73 angstrom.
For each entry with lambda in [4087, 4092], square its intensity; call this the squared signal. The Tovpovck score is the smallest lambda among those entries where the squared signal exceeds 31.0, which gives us 4087.78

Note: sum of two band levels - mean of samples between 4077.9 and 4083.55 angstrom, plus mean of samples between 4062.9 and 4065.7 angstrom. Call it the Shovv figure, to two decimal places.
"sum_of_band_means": 11.13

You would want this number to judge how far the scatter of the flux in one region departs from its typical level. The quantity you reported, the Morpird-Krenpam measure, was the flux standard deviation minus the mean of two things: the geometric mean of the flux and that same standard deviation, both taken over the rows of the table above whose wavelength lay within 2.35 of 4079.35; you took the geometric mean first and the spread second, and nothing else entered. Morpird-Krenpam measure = -2.74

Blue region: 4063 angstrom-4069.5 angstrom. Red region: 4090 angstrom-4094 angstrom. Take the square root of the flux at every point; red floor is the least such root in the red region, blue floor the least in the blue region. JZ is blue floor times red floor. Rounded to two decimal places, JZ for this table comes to 5.56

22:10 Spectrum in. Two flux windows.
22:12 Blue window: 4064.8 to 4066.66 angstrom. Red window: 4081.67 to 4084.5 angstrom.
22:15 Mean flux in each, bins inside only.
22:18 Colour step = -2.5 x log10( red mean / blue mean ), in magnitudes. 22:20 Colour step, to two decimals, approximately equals 0.00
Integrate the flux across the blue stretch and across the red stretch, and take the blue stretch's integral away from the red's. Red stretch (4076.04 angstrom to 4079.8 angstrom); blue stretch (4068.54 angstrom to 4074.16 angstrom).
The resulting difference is -12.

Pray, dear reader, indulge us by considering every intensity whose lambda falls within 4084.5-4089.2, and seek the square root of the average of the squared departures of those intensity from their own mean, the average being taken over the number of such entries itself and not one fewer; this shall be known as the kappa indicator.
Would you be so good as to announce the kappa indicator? 0.14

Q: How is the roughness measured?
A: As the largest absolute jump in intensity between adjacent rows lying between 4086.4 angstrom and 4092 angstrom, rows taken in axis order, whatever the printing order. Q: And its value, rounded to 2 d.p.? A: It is 0.10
